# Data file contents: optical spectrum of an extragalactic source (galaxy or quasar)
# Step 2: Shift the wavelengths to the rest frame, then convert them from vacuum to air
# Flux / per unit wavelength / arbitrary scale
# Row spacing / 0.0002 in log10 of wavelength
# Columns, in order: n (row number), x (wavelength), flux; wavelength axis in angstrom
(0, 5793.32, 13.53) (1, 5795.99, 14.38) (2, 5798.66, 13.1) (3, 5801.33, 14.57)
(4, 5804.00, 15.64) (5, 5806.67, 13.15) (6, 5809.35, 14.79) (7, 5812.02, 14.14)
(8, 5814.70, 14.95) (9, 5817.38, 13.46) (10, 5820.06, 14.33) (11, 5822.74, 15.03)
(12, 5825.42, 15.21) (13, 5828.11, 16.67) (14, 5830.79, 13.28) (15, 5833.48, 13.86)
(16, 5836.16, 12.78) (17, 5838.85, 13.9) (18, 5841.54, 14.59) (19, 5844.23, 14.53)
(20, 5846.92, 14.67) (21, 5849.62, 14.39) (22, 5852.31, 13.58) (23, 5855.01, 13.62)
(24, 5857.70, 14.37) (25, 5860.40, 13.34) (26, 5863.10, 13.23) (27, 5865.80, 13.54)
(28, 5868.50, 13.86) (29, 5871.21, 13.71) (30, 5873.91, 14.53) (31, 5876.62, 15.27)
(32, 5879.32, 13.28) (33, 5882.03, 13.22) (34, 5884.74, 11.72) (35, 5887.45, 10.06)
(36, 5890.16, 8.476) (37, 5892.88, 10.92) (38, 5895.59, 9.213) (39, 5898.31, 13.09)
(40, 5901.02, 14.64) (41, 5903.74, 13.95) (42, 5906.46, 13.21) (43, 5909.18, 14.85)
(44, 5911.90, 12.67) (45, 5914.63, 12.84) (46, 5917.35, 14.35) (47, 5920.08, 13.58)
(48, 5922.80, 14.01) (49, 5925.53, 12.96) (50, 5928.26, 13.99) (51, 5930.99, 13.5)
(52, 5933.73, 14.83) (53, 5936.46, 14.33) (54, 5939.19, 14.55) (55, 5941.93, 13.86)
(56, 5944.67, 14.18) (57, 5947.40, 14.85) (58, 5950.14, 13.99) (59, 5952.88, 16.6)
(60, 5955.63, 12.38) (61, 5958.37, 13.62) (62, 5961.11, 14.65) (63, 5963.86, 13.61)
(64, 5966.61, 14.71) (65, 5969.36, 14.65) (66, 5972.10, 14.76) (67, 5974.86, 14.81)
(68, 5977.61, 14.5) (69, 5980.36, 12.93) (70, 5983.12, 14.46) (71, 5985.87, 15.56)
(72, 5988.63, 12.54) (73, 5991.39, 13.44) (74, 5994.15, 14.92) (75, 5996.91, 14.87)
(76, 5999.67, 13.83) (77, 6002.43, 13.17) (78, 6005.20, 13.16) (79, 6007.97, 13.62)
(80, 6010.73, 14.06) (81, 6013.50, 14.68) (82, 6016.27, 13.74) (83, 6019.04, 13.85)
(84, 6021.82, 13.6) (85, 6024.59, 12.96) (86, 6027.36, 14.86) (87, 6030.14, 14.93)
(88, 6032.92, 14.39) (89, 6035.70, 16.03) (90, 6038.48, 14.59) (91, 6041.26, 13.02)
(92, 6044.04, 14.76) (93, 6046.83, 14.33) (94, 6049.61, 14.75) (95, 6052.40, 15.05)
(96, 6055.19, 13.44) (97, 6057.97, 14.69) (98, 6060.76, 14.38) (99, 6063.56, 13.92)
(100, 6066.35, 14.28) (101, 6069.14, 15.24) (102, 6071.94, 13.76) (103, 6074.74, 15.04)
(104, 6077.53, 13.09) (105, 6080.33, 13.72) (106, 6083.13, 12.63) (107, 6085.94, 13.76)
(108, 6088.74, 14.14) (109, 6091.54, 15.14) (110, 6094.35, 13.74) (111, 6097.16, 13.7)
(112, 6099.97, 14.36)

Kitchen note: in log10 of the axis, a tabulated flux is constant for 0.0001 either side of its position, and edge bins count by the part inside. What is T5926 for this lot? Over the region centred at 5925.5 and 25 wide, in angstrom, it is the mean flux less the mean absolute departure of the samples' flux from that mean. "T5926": 13.3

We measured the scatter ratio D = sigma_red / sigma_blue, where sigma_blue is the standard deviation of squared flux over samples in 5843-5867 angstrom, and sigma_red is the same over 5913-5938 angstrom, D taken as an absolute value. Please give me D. 1.2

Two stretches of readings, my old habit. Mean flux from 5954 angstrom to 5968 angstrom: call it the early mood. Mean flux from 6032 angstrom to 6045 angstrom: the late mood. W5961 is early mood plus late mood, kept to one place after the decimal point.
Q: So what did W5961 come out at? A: 28.4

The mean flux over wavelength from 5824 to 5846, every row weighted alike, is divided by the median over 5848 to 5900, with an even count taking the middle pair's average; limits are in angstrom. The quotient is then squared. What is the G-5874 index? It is 1.16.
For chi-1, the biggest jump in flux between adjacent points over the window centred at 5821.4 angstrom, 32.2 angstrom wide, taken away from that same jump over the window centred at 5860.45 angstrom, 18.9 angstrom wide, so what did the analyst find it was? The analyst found -2.4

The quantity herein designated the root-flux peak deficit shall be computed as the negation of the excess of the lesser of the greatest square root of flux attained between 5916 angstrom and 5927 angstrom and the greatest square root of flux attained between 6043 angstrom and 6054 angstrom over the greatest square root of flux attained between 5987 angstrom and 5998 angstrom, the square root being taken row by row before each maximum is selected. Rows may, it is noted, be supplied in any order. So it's 0.07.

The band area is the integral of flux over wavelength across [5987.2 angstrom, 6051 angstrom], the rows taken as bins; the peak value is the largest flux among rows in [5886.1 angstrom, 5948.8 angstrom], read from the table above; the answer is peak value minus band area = -884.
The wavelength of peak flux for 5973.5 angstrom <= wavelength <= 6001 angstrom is 5985.87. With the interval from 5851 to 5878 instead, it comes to 5876.62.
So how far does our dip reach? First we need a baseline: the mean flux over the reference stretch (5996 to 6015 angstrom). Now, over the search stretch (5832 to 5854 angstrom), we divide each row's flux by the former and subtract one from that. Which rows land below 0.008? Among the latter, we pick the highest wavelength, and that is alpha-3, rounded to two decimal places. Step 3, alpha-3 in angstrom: 5852.31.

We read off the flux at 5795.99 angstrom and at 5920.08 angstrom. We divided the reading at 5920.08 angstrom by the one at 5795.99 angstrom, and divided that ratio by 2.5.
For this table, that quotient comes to 0.38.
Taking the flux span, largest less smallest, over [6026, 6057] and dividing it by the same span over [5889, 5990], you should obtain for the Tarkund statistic 0.37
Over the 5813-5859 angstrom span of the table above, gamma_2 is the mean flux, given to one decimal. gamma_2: 14.3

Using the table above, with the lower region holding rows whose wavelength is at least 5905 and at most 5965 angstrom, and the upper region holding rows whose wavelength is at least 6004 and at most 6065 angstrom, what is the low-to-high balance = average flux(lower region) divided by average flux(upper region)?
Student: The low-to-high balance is 0.983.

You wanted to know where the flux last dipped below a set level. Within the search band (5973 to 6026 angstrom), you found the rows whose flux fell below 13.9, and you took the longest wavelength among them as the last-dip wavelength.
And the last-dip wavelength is 6024.59 angstrom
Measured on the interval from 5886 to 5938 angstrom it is 5930.99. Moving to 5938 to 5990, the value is 5988.63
